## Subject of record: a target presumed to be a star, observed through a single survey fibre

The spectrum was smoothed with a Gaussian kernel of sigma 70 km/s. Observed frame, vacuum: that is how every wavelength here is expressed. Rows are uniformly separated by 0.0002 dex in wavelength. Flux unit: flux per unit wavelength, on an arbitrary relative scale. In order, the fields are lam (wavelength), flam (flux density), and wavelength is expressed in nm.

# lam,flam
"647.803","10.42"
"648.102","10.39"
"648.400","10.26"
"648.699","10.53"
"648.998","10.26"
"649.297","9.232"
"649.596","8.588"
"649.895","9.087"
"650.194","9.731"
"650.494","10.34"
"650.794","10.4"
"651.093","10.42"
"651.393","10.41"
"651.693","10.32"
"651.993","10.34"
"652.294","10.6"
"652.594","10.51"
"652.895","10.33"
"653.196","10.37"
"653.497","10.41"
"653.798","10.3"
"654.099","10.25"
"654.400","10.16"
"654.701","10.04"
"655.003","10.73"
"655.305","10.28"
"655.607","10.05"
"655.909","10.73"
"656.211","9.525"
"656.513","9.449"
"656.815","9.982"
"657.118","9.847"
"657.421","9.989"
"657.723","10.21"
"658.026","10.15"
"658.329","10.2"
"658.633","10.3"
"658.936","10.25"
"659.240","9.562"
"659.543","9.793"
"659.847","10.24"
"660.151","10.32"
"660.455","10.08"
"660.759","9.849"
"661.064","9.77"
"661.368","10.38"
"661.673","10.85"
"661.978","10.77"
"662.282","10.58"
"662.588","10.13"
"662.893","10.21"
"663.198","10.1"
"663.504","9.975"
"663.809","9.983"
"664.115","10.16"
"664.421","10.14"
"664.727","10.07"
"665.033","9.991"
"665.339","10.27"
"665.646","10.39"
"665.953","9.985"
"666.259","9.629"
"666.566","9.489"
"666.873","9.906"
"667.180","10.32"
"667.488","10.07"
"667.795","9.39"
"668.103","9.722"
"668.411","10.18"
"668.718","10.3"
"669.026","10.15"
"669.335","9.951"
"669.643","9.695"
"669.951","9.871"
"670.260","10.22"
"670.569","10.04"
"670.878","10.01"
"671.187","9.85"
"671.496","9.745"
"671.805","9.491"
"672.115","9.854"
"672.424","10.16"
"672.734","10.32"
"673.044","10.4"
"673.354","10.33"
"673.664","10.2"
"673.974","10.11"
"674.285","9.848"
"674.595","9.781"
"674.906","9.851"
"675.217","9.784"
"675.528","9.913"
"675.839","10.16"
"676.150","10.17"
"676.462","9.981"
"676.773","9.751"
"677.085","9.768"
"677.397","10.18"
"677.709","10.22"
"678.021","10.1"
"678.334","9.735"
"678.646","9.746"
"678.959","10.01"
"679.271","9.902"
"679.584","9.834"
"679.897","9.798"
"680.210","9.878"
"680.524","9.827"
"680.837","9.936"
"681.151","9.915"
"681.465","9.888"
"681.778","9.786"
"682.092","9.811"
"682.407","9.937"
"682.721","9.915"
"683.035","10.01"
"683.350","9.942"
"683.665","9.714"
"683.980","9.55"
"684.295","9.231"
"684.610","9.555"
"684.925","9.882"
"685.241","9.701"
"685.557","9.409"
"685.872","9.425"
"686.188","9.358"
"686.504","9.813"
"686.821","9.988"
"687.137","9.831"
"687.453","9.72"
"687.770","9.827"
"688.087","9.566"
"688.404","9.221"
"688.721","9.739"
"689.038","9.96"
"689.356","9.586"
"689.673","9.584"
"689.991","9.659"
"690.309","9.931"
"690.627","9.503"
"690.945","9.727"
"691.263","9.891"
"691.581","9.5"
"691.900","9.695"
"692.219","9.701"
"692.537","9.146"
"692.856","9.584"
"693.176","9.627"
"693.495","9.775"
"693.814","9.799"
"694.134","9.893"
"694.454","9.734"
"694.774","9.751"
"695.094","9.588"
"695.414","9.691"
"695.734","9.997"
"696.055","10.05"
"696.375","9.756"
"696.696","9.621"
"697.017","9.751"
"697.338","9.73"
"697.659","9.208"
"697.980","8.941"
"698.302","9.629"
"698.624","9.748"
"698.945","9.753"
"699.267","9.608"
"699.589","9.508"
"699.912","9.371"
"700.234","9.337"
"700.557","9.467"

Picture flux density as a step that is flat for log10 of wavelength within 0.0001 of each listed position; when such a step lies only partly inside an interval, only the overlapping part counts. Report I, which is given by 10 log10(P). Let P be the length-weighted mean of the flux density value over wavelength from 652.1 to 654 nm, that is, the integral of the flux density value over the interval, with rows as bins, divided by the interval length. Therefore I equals 10.2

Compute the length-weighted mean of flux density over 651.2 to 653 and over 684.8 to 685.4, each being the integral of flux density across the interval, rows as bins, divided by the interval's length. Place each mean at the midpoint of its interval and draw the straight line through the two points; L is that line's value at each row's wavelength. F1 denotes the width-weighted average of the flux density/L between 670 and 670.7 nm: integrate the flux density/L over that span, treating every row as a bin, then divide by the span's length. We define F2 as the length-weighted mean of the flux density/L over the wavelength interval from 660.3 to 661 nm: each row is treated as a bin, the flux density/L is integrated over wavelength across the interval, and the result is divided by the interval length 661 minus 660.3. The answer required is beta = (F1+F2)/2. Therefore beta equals 0.986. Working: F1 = 1.00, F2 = 0.97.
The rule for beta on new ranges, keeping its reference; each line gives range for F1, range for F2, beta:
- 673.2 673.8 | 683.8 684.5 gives 0.994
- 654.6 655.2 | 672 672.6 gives 1.002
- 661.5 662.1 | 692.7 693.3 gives 1.026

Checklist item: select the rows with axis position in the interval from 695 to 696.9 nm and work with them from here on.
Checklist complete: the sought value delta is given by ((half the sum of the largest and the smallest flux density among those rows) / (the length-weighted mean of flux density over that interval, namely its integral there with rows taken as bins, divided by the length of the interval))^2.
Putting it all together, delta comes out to 1.01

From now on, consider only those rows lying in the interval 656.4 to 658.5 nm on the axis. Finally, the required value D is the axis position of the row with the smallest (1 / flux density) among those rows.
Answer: 657.723 nm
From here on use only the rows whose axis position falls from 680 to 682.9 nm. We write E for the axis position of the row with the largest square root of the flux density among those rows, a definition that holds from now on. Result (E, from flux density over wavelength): 682.407 nm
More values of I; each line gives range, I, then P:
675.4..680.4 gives 10.0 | 9.9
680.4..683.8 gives 9.9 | 9.9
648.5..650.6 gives 9.9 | 9.7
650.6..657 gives 10.1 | 10.3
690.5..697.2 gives 9.9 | 9.7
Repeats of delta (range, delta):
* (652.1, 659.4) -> 0.98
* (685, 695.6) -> 0.98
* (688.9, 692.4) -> 1.01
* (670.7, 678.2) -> 0.99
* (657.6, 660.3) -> 0.97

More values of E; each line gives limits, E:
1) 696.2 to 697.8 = 696.375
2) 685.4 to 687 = 686.821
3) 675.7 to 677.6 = 677.397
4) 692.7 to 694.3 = 694.134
